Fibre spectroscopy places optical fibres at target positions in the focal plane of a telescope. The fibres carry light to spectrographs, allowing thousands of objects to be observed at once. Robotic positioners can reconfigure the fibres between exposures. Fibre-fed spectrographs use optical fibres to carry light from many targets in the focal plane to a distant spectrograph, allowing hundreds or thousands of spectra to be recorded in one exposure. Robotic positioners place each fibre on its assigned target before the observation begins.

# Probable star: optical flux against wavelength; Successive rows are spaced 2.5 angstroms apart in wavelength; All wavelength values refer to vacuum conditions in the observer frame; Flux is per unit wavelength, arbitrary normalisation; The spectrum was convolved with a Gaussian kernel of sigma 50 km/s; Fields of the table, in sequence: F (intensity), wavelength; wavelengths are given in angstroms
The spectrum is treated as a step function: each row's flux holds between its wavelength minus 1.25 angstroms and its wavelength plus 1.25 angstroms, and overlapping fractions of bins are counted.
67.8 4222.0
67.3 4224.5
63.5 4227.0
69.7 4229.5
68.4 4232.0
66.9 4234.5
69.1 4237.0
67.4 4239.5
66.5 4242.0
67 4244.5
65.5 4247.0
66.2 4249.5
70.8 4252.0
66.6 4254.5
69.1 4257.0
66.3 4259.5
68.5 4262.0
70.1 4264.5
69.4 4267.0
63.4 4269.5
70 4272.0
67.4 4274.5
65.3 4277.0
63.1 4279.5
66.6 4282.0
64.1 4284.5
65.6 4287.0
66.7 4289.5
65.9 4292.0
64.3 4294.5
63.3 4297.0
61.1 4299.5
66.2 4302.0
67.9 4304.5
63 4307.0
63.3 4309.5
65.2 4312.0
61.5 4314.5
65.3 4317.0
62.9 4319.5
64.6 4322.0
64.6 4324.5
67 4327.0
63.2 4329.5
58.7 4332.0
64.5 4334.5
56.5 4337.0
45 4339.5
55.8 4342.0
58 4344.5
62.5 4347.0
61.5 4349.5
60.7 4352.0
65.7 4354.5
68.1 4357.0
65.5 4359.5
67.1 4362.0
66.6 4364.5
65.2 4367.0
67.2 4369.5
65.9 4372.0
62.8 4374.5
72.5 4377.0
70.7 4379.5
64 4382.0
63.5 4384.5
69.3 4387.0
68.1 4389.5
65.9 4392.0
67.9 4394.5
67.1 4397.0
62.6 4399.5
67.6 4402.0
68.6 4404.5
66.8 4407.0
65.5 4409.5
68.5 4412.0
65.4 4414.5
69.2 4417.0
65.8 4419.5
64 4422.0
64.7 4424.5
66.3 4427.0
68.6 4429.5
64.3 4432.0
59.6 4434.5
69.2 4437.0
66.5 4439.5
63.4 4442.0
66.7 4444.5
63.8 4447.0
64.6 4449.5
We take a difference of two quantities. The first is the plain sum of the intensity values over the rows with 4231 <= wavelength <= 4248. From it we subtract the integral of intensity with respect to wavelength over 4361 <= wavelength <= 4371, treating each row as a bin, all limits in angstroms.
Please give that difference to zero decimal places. -194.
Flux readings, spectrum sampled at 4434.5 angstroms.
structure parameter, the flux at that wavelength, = 59.6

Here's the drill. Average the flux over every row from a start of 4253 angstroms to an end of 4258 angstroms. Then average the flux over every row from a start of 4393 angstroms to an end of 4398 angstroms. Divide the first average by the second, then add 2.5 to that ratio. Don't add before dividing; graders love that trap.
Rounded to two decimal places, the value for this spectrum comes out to 3.51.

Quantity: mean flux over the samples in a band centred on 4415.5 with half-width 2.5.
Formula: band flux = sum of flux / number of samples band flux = 67.3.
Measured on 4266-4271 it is 66.4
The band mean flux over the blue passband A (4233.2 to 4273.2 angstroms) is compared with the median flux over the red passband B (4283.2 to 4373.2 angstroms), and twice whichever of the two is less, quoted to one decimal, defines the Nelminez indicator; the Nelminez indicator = 129.1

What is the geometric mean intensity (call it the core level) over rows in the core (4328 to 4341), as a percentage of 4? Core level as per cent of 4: 1428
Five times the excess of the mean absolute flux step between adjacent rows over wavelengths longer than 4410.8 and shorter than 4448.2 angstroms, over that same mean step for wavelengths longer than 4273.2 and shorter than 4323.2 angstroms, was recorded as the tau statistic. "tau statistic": 5.3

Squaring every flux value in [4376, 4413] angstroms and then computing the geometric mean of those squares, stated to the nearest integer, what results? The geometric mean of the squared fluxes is 4515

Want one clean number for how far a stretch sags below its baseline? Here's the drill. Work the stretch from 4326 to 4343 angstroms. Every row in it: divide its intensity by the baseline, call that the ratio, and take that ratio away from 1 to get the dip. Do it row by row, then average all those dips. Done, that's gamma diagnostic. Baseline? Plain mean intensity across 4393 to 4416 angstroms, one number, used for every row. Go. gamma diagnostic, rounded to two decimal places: 0.12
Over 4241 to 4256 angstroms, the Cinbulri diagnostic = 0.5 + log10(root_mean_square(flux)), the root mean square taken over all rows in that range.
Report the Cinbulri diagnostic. 2.33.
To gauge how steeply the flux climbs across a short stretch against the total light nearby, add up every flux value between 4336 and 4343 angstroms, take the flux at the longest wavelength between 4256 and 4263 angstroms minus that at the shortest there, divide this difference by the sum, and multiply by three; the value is -0.011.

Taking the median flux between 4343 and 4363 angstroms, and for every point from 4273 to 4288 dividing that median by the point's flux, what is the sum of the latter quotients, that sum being 5.9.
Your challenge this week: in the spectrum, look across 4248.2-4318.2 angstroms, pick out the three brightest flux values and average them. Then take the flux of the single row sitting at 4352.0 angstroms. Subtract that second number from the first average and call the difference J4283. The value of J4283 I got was 10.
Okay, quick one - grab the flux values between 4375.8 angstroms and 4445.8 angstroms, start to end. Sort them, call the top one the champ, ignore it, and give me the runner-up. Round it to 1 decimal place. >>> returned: 70.7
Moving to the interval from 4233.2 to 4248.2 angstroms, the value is 67.4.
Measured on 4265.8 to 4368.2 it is 69.4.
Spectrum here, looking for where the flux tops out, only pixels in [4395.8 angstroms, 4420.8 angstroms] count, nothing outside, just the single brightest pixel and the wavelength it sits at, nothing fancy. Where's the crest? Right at 4417.0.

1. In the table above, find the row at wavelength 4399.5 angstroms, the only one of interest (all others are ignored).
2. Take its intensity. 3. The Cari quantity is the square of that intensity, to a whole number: 3919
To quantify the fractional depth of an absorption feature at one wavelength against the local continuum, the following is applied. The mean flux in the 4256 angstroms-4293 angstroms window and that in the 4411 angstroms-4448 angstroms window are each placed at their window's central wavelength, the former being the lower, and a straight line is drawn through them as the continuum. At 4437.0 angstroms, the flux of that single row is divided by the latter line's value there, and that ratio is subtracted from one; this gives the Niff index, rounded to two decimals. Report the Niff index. -0.05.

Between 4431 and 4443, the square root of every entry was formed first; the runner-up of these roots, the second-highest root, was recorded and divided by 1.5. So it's 5.44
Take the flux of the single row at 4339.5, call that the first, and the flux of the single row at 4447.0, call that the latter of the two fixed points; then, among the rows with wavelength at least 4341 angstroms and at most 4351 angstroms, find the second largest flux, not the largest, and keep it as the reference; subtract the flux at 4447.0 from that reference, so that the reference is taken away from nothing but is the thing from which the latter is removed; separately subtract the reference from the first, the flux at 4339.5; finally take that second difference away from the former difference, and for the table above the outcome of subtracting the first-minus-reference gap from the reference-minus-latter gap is 14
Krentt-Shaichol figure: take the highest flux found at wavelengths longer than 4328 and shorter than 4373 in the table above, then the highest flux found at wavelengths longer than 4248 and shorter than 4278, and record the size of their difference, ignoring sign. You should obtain 2.7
